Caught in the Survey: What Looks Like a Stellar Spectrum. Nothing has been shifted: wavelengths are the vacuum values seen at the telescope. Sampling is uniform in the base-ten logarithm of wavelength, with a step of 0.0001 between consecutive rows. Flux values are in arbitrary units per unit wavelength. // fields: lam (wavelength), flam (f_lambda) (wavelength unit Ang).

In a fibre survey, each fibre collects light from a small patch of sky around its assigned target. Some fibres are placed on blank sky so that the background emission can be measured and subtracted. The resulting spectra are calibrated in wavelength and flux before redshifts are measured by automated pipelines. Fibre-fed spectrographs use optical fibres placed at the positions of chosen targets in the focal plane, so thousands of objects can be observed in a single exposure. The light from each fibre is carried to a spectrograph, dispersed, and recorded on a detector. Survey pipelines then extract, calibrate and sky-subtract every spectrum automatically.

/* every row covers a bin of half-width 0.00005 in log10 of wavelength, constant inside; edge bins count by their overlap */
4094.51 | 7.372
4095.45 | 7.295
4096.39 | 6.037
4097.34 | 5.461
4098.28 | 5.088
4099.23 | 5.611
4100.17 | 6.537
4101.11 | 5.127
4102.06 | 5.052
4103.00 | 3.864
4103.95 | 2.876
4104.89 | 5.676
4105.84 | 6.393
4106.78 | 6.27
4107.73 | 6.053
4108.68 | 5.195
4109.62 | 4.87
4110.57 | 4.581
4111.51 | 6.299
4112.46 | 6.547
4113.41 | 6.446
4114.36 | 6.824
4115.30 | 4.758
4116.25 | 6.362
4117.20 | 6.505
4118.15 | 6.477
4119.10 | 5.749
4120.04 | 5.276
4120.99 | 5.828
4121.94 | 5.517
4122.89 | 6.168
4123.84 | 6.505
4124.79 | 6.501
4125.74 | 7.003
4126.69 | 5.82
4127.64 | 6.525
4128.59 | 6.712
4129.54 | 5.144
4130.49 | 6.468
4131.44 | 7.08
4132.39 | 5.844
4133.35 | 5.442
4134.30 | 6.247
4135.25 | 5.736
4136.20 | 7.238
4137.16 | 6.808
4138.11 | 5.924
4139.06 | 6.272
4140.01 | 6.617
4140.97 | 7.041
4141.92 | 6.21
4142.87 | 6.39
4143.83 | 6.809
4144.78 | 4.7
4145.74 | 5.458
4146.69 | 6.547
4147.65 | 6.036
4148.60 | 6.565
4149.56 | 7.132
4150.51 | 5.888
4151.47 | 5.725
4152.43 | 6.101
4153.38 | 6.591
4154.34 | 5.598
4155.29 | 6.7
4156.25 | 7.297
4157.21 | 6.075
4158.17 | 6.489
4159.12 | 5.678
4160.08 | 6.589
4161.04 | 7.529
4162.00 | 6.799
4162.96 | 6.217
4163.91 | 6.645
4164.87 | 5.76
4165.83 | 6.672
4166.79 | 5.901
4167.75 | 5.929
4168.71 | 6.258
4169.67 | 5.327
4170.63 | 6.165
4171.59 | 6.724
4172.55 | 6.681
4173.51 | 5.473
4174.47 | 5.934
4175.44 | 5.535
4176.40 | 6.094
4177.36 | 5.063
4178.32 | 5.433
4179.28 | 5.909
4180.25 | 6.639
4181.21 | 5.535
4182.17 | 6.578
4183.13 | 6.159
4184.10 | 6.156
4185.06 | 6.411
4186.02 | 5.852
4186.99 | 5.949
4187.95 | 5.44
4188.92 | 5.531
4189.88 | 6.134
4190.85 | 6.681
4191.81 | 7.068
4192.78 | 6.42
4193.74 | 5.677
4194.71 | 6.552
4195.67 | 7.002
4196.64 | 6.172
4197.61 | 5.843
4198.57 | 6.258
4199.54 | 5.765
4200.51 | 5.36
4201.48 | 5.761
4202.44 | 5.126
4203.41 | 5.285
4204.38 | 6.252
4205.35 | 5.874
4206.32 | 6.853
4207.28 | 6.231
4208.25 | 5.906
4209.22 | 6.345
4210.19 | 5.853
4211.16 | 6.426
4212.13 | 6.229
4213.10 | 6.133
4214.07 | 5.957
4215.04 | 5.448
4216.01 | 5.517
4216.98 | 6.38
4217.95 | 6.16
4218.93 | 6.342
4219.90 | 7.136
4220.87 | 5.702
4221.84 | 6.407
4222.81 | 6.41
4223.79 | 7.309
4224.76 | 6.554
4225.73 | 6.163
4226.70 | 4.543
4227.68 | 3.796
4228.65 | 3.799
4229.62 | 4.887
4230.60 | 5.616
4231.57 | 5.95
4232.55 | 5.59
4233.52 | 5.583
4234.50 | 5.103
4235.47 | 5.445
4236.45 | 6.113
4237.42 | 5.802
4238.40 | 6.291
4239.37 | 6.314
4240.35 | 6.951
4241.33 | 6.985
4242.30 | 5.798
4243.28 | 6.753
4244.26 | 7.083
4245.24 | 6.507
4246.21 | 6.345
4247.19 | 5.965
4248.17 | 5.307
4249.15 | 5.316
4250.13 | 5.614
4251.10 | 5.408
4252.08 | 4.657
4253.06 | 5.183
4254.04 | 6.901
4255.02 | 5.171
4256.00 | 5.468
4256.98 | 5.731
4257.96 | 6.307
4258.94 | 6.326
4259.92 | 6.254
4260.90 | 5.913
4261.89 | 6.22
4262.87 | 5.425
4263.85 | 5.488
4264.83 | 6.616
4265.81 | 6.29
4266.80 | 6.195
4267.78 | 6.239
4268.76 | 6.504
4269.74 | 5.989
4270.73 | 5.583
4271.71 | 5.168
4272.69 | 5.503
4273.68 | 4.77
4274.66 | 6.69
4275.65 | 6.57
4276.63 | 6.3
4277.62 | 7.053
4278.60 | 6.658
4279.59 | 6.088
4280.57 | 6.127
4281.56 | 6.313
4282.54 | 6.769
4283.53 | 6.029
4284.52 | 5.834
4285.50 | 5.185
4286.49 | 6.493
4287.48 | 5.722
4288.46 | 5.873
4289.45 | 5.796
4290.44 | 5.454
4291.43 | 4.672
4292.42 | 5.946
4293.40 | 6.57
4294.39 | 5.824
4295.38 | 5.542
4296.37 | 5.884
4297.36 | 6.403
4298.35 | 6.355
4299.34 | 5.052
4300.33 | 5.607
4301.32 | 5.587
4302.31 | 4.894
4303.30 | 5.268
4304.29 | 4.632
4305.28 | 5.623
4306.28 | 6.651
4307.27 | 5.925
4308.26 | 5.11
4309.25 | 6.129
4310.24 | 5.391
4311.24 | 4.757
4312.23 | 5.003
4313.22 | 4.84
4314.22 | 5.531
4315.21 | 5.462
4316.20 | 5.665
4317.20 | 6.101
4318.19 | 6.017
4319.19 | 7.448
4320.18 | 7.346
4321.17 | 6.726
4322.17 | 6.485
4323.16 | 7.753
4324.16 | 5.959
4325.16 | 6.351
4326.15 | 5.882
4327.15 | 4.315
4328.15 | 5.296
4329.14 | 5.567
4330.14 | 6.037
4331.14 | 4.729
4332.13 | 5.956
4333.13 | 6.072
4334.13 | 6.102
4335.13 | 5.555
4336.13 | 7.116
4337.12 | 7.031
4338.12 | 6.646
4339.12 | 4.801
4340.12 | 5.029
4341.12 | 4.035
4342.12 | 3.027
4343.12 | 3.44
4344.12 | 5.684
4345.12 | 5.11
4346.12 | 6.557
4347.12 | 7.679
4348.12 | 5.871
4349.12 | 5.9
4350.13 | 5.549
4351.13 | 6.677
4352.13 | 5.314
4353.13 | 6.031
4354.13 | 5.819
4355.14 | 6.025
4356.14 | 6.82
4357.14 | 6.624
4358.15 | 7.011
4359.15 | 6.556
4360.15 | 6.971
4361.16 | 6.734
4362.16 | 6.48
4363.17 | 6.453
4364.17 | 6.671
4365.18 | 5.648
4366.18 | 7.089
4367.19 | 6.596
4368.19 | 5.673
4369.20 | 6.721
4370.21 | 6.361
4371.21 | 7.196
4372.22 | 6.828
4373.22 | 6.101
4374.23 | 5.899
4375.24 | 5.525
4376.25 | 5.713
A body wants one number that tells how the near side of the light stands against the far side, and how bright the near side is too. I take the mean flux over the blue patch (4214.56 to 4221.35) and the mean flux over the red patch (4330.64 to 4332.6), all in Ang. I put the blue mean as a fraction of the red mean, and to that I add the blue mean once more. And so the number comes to 7.24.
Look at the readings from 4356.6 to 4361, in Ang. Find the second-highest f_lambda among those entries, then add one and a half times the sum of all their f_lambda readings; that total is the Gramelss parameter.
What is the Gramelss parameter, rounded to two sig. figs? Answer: 48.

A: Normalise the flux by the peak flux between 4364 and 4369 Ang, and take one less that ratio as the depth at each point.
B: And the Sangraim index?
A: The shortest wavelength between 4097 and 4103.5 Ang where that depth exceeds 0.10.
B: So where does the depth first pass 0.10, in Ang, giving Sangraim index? 4097.34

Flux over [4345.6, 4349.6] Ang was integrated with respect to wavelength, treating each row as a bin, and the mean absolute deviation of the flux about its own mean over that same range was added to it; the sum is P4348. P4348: 27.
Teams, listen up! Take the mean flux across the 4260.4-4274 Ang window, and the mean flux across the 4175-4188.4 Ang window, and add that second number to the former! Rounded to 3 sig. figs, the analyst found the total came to 11.8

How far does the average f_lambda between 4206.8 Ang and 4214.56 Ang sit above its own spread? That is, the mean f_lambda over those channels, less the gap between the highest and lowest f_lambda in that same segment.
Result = 5.56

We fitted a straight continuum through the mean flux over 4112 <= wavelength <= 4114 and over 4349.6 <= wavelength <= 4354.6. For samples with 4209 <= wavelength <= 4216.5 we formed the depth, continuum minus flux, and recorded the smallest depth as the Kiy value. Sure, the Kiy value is -0.2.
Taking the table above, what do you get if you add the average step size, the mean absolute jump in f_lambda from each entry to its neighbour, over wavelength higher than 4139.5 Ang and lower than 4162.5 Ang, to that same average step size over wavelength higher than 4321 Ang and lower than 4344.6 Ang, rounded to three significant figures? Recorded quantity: 1.60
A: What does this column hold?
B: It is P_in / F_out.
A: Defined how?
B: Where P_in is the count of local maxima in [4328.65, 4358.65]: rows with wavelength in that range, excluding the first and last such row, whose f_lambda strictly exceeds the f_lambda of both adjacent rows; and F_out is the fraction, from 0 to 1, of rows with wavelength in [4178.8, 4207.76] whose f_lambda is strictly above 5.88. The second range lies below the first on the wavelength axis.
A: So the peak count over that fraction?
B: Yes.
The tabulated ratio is 17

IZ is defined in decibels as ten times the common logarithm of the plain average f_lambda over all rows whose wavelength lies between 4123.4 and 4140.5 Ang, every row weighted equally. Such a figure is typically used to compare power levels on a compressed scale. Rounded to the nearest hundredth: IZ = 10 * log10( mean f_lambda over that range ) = 8.01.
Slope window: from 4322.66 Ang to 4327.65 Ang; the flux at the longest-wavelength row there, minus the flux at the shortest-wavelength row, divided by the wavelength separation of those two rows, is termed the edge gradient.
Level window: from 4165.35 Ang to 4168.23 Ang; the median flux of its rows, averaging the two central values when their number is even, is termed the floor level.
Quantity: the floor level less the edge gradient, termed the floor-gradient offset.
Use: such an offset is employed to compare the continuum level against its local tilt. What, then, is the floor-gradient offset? 6.8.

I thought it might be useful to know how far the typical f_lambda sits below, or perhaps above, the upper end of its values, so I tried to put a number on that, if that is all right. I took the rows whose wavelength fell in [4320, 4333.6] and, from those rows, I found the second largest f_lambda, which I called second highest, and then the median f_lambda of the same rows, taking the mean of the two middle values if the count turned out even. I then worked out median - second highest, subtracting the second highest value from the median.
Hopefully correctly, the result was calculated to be -1.35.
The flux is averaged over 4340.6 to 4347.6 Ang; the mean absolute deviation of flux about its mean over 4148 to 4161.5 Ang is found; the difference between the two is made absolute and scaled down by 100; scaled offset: 0.046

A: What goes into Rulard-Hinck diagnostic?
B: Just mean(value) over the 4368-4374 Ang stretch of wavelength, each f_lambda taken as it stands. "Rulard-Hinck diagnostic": 6.5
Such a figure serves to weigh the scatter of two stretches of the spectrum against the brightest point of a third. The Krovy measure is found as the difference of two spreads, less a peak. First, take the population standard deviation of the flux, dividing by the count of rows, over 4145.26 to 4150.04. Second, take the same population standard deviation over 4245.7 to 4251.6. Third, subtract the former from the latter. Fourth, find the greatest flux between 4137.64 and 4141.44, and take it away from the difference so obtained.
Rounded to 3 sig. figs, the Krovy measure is -7.22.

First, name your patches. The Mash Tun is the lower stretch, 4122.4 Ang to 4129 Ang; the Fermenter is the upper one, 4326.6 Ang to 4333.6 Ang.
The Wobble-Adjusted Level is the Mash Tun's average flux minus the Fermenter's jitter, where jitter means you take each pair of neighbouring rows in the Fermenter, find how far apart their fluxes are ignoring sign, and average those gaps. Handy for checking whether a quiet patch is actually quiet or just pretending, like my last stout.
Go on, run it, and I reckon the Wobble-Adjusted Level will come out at 5.73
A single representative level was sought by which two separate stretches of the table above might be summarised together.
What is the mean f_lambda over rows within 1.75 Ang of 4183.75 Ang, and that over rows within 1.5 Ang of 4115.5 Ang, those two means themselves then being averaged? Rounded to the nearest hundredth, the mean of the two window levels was 6.15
